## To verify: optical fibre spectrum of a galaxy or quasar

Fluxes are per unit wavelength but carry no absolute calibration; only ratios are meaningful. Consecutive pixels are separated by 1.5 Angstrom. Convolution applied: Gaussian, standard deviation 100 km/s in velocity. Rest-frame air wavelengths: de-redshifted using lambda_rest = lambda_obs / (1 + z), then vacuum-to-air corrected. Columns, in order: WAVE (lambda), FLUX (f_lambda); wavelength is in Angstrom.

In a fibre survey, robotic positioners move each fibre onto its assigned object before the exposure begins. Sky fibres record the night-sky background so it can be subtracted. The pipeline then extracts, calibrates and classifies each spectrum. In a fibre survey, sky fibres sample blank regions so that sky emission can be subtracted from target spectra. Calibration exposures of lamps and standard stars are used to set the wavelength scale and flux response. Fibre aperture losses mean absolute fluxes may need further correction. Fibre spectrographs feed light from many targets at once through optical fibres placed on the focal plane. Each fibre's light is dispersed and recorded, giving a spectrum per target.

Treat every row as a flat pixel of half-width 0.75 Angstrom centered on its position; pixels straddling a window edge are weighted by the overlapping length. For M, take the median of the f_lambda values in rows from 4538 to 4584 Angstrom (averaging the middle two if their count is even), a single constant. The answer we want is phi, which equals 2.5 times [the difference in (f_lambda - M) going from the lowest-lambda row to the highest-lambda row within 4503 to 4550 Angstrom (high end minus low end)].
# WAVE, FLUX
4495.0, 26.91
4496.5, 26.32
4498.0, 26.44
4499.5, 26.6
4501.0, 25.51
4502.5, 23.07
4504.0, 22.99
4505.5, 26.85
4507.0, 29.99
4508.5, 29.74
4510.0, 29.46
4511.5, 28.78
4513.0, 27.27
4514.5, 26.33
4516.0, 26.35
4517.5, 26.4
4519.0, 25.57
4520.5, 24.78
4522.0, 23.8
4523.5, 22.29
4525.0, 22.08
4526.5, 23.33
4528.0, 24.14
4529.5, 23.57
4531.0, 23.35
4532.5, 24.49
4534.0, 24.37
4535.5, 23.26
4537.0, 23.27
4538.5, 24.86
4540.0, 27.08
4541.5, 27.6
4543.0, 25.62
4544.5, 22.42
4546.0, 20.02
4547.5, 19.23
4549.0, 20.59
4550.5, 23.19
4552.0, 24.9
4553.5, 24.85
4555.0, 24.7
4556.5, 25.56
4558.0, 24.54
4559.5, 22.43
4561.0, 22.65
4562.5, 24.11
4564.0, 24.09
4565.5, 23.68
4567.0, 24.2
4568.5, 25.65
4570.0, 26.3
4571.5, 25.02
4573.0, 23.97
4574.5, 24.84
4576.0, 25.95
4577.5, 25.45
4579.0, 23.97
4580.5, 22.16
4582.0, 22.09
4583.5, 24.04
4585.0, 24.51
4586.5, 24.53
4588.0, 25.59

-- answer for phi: -6.0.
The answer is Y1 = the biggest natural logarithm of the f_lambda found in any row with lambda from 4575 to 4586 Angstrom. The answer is 3.26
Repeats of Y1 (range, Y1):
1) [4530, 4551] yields 3.32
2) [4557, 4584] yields 3.27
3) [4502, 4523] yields 3.40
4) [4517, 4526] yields 3.27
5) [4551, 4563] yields 3.24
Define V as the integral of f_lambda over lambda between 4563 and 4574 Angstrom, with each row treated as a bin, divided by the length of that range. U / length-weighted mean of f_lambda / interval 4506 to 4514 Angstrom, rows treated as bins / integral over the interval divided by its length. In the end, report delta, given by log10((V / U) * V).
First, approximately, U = 28.9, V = 24.7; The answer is 1.32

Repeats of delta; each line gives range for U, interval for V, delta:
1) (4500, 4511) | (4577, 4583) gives 1.31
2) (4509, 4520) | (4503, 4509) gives 1.43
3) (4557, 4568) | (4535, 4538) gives 1.36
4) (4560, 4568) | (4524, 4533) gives 1.36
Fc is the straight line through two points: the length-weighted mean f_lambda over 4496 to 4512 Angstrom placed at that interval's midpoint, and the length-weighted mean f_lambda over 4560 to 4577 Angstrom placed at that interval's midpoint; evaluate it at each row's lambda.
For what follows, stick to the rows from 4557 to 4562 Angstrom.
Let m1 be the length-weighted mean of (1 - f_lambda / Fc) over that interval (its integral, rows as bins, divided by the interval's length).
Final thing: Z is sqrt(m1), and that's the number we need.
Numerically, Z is 0.25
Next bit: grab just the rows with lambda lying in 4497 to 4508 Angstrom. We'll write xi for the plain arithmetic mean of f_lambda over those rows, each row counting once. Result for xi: 25.9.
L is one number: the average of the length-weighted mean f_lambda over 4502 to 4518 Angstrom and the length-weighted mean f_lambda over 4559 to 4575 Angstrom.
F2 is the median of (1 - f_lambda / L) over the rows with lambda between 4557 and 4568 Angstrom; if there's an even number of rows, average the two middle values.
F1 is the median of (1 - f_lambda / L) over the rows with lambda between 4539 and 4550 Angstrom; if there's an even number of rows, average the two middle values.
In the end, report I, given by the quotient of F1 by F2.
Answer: 2.0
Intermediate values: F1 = 0.13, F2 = 0.062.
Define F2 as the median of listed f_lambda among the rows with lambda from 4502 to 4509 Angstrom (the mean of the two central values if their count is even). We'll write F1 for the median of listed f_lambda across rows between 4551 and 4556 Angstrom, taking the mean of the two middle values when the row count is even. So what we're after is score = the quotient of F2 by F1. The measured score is 1.080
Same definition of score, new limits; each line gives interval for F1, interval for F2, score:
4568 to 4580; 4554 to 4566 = 0.955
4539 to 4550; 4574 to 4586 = 1.083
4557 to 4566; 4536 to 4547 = 1.041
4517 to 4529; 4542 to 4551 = 0.897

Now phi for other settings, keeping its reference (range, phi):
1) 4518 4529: -3.6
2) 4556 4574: -4.0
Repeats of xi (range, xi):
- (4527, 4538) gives 23.8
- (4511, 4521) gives 26.5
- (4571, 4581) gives 24.5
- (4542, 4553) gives 22.3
